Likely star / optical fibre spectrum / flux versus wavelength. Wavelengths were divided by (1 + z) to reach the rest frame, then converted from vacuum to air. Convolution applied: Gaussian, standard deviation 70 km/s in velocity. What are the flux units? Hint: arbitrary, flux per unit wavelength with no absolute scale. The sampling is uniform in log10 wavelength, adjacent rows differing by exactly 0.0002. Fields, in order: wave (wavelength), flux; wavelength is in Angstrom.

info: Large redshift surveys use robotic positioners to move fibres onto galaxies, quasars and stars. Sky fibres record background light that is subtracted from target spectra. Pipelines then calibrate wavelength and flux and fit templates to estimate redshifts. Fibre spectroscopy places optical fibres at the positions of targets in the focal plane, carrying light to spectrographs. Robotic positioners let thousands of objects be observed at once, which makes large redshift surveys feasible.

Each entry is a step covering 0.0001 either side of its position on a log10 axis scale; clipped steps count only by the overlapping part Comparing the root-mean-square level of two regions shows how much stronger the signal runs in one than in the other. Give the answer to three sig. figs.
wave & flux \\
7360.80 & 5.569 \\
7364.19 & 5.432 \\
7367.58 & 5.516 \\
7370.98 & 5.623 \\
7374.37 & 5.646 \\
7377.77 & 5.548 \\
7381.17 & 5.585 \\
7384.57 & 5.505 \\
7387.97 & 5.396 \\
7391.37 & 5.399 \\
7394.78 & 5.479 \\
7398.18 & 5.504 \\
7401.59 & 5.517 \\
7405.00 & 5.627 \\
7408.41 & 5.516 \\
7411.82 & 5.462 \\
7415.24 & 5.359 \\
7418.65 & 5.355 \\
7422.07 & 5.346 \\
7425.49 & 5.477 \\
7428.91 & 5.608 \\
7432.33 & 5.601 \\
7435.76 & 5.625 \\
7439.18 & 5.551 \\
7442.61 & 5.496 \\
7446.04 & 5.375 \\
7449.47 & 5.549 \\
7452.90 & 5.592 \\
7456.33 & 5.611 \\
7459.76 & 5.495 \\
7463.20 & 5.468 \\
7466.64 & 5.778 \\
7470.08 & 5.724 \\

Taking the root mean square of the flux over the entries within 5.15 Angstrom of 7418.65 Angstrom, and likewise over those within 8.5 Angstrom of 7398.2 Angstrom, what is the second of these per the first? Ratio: 1.03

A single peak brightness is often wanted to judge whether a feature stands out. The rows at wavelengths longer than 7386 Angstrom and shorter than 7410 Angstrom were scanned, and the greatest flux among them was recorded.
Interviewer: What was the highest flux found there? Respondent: 5.627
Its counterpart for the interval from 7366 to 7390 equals 5.646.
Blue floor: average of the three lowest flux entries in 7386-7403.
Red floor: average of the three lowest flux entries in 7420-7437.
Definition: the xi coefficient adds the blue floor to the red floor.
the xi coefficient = 10.9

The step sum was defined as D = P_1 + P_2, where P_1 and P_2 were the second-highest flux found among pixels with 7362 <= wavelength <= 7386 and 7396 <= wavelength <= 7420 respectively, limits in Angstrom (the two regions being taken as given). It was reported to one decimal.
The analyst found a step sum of 11.1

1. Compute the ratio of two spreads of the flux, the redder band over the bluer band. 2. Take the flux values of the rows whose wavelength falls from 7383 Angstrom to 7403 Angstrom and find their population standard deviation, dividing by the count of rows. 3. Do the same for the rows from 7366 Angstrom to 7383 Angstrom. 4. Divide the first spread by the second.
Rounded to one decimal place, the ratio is 1.1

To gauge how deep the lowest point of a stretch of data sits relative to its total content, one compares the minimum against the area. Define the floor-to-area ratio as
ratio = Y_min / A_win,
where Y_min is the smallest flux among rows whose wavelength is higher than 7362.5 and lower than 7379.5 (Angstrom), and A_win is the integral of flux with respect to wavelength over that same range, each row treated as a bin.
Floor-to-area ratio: 0.0576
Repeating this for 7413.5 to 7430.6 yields 0.0576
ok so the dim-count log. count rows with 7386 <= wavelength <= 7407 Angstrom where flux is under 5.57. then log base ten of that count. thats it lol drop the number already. 0.70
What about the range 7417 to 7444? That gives 0.70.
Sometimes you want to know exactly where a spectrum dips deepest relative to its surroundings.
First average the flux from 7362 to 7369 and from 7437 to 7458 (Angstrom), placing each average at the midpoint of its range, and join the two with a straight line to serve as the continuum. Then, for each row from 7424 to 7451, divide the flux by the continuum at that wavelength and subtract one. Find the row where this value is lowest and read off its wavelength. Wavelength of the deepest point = 7446.04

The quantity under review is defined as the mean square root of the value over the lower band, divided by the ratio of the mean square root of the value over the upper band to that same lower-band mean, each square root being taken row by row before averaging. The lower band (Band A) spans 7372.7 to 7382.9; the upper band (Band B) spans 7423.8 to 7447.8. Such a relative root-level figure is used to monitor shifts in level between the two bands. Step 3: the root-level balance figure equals 2.38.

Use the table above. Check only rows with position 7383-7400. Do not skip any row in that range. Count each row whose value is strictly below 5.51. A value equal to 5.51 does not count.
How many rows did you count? 5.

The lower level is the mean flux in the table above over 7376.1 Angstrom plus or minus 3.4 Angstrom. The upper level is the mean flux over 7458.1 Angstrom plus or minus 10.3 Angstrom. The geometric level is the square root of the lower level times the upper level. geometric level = 5.59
